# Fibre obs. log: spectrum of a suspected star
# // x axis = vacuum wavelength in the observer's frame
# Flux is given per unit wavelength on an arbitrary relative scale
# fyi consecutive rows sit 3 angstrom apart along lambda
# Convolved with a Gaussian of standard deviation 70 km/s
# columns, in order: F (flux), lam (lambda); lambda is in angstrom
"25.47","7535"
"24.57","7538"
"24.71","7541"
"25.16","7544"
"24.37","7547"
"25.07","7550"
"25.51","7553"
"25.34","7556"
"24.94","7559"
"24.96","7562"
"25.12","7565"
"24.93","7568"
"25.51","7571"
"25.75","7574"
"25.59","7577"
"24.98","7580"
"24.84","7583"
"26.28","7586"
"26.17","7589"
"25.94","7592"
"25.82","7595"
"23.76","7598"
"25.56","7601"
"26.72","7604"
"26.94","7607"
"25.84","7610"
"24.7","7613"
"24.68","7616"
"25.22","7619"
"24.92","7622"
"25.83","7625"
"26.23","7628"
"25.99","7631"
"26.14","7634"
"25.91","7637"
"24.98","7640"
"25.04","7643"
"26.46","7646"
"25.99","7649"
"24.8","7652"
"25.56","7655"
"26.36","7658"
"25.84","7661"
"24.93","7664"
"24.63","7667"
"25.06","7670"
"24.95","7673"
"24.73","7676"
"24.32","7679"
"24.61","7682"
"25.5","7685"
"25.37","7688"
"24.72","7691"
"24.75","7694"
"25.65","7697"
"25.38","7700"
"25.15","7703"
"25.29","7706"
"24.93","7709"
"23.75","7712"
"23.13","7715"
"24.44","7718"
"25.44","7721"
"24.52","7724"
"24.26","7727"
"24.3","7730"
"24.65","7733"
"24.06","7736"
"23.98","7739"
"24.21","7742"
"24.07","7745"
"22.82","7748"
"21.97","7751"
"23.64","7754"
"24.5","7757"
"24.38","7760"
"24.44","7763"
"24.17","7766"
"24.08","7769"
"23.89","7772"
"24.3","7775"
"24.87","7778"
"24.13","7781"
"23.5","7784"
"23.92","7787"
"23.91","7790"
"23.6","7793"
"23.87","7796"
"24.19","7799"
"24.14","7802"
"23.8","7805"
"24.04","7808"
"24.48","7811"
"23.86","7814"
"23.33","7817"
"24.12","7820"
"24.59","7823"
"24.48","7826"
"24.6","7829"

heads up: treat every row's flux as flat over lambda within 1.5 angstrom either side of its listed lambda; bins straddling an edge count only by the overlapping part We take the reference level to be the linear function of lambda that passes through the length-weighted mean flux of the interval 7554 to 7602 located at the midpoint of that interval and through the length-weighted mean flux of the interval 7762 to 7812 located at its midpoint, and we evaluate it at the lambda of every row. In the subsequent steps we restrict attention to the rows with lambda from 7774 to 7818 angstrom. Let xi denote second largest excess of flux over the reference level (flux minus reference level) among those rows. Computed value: 0.6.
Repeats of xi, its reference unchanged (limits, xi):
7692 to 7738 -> 1.0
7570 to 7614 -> 1.5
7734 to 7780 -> 0.2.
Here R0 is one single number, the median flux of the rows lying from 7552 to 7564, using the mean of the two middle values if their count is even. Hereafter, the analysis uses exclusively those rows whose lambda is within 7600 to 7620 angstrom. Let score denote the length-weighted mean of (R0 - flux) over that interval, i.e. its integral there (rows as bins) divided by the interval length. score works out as -0.53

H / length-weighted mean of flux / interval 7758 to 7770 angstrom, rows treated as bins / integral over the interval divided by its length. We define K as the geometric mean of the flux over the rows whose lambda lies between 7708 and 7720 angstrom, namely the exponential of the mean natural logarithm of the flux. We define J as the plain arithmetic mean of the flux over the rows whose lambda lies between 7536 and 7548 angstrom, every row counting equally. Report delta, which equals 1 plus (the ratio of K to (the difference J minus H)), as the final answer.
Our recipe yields 59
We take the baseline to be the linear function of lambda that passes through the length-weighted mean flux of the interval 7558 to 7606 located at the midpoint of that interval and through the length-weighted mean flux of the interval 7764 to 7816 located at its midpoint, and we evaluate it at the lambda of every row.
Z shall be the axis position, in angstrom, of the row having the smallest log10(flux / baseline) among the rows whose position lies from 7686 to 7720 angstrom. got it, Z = 7715 angstrom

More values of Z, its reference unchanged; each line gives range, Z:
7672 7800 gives 7751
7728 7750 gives 7748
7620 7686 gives 7679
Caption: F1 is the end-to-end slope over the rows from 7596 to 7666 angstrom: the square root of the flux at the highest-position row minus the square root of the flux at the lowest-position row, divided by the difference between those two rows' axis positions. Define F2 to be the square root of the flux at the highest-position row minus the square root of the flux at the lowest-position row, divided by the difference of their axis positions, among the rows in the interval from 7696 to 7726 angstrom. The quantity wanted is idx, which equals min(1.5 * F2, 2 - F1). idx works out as -0.0063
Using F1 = 0.002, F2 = -0.0042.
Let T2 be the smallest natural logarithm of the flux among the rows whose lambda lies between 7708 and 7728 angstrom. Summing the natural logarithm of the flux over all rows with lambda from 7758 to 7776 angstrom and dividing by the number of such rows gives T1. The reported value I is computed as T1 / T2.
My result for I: 1.01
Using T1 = 3.19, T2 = 3.14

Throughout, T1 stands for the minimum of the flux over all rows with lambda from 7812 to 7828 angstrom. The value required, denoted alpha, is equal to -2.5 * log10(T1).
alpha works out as -3.42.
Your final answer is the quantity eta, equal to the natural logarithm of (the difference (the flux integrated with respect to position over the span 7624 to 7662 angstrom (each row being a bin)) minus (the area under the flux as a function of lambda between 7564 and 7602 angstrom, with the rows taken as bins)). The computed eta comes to 2.6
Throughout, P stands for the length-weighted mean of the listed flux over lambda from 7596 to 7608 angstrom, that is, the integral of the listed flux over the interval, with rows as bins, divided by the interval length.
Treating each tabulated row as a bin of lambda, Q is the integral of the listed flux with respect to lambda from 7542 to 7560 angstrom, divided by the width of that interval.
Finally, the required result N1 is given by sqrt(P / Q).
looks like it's 1.01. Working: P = 25.7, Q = 25.1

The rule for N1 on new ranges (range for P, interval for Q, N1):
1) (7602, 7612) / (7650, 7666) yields 1.02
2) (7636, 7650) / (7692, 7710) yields 1.01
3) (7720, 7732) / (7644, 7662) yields 0.98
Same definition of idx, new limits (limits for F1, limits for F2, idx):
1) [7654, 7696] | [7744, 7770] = 0.0001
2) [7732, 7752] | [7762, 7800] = -0.0011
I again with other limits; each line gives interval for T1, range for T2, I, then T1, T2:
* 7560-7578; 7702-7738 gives 1.03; 3.23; 3.14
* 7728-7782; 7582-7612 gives 1.00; 3.18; 3.17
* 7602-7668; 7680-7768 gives 1.05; 3.24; 3.09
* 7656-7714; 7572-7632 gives 1.02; 3.22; 3.17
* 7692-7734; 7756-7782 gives 1.01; 3.21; 3.17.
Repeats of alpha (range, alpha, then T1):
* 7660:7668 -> -3.48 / 24.63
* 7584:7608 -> -3.44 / 23.76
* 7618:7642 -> -3.49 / 24.92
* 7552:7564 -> -3.49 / 24.94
